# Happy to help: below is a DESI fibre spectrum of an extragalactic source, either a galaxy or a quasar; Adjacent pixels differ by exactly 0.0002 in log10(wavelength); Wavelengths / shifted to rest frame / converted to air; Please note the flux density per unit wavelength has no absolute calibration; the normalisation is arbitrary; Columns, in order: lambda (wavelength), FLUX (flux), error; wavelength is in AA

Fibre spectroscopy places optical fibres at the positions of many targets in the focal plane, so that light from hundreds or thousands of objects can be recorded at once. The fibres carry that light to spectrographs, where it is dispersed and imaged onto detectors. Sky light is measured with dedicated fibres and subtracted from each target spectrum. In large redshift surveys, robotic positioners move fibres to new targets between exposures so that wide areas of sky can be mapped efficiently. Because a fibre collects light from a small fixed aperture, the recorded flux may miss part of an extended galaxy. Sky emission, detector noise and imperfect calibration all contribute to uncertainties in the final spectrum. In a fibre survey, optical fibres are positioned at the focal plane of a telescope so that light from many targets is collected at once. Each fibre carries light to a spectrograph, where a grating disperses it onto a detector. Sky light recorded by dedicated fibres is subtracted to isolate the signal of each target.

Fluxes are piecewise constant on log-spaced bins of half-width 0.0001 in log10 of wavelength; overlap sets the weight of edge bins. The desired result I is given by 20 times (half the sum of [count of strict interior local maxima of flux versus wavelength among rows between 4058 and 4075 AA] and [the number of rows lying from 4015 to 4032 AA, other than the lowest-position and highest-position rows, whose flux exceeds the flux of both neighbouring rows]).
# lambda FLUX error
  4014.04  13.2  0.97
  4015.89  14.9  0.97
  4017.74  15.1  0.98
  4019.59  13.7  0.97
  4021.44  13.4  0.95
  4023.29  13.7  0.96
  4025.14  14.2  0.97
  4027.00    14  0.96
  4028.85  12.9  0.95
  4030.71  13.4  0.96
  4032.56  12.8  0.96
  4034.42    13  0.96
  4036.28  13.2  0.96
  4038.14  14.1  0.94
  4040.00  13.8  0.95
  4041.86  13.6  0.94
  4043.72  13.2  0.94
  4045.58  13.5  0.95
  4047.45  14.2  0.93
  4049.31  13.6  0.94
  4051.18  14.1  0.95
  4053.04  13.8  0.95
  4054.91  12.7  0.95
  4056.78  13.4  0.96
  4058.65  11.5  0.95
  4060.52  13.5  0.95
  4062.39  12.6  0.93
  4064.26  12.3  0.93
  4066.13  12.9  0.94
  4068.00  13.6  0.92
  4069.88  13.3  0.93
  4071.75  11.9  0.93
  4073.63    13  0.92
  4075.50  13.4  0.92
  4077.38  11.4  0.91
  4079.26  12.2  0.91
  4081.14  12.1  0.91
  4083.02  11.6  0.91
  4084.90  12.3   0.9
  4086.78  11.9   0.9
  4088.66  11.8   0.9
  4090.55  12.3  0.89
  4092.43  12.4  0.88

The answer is 40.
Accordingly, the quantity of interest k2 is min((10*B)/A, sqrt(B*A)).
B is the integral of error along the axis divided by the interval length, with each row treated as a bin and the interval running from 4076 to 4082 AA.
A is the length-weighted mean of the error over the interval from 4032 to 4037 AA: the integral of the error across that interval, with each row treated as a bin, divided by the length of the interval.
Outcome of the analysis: 0.934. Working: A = 0.959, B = 0.91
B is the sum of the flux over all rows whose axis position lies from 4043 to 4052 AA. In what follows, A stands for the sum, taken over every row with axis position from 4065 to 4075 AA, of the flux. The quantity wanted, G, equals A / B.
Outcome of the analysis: 0.94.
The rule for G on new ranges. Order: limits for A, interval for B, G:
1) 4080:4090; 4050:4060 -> 0.91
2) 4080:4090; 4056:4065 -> 0.94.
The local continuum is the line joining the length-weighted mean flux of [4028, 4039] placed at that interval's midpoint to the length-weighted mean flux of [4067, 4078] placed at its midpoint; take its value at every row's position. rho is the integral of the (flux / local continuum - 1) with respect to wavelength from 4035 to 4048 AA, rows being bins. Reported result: 0.5 AA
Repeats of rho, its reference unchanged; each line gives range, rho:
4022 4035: 0.2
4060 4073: 0.0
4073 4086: -0.5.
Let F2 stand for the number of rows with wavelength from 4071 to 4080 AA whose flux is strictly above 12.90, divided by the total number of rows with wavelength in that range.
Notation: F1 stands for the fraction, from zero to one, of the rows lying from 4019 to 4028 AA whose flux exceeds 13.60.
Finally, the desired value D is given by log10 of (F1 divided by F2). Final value 0.30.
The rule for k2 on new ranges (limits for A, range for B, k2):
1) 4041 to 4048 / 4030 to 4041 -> 0.948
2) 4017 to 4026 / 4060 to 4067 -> 0.952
